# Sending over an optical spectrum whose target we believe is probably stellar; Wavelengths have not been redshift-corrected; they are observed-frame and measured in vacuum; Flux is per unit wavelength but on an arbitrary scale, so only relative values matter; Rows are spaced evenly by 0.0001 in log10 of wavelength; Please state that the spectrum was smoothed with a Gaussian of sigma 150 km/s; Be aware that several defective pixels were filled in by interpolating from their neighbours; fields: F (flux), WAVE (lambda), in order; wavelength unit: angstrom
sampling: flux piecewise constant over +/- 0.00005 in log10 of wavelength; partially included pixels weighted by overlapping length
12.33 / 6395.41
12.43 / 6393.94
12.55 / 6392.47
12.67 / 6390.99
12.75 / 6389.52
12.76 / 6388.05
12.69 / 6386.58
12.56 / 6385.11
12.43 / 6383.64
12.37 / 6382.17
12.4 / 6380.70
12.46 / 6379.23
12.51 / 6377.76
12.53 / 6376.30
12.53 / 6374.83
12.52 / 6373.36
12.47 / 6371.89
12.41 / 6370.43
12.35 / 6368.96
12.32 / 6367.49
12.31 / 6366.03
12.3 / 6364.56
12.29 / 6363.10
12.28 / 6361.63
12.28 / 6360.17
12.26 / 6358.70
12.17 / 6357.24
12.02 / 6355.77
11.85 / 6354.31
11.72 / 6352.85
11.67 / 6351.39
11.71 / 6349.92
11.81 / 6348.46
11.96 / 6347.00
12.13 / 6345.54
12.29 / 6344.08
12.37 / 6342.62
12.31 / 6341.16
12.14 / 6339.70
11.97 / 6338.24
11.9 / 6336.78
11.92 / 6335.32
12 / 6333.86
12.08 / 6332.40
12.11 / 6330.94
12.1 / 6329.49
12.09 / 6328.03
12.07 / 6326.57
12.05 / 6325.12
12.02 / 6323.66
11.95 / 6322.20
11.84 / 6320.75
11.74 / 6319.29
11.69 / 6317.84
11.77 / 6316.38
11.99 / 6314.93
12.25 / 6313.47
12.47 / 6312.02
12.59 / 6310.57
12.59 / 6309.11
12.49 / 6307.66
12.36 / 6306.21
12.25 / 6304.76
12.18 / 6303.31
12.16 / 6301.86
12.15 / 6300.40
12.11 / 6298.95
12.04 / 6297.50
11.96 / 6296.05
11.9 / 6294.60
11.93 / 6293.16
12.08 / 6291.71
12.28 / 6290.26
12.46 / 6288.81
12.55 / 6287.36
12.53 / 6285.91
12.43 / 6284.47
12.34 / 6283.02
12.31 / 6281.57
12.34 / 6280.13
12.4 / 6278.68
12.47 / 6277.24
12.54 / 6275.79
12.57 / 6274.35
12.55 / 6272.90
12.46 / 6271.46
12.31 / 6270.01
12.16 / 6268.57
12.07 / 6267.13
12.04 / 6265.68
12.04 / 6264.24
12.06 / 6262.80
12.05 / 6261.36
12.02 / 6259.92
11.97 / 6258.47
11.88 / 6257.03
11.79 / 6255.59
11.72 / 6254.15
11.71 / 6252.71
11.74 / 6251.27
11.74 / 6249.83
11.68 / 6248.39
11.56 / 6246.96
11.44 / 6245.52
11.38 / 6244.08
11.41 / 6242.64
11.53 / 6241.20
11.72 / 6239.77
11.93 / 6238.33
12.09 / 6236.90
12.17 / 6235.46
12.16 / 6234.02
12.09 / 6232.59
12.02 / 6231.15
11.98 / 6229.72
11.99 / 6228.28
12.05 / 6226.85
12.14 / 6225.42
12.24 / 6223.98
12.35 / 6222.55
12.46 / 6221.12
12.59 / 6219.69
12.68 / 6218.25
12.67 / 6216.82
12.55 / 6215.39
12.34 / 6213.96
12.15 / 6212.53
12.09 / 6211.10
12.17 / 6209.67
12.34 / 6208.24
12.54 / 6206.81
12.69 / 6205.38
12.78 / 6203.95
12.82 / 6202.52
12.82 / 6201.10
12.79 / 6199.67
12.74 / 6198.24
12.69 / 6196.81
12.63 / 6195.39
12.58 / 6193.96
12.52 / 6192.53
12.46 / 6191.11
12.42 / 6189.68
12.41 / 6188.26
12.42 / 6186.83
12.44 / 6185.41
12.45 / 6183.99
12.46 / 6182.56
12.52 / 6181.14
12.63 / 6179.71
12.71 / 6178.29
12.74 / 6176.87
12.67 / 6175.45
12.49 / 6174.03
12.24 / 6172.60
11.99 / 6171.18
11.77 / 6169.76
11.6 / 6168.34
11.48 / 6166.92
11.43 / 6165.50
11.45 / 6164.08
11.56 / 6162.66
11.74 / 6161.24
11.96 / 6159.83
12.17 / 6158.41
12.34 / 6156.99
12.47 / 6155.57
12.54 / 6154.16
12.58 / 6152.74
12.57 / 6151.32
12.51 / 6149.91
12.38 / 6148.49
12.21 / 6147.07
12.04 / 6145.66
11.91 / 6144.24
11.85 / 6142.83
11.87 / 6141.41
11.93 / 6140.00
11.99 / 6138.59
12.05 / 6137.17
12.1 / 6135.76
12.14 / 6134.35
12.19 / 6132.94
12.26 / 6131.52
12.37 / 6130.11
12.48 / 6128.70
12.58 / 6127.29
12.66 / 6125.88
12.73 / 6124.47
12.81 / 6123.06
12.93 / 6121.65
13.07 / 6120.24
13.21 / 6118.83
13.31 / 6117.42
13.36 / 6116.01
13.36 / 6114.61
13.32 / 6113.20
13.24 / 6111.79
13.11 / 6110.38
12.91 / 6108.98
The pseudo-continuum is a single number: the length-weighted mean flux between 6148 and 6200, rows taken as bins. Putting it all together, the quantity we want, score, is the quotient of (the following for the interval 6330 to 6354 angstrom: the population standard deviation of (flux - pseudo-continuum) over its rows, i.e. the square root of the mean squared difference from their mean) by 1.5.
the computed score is 0.14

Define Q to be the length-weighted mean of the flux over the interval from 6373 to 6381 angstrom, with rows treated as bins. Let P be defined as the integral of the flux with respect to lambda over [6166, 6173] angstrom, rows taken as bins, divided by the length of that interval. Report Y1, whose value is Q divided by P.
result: 1.06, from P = 11.8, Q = 12.5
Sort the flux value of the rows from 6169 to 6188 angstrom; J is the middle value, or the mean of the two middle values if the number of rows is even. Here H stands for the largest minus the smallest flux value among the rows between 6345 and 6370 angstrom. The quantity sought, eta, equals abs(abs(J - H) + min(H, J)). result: 12.5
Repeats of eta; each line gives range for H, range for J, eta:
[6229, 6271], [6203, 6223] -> 12.5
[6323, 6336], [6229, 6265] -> 11.9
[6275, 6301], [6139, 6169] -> 12.0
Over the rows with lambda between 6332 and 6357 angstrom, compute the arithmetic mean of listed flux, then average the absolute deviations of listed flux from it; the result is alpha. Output 0.166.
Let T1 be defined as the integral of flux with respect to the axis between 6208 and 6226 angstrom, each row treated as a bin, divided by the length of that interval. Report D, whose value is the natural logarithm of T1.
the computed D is 2.515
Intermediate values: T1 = 12.4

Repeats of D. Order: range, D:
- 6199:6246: 2.503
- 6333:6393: 2.507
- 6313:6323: 2.474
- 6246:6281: 2.491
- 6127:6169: 2.492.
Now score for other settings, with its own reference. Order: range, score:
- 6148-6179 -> 0.30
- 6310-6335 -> 0.15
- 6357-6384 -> 0.07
